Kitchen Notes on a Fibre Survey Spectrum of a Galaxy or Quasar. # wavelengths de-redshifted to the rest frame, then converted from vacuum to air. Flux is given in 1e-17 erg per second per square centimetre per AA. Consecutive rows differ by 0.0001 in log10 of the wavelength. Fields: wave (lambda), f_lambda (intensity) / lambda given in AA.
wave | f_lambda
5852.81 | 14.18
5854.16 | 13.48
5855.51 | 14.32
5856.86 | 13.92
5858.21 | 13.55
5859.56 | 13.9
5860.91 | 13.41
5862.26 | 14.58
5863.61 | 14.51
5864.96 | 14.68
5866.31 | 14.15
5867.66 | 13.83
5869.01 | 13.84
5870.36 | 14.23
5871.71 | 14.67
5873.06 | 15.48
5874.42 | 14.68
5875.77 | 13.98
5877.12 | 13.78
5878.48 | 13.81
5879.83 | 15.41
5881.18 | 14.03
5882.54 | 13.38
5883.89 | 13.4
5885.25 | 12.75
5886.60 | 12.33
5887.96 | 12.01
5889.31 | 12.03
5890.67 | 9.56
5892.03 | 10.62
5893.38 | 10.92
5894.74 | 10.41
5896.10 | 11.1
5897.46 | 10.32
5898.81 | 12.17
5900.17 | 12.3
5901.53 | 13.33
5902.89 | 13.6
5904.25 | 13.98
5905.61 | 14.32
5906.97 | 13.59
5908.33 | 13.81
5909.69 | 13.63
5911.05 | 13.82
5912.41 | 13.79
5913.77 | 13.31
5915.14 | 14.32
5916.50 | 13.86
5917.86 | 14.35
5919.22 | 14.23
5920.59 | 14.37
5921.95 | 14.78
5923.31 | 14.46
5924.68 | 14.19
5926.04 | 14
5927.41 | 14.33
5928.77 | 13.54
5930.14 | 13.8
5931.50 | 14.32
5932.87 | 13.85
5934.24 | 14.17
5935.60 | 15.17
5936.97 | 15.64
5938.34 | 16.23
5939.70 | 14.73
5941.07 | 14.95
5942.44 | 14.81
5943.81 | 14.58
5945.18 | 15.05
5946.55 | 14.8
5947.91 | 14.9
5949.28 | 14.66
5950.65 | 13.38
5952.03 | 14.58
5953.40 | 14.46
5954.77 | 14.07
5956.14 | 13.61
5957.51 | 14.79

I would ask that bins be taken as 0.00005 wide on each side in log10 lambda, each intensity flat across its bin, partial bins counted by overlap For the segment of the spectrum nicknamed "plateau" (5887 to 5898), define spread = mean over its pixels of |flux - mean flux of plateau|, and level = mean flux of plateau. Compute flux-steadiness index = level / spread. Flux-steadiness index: 17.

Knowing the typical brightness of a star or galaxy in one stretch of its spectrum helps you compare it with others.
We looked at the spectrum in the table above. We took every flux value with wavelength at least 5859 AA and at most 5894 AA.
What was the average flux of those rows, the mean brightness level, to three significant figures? 13.5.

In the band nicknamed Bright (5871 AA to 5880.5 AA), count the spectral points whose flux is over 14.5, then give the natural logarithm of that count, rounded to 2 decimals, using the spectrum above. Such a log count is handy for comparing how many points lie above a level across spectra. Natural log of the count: 1.39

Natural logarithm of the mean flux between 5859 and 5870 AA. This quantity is 2.65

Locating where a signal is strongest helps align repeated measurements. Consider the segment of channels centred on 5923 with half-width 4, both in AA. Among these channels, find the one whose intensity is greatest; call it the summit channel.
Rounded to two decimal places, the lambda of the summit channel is 5921.95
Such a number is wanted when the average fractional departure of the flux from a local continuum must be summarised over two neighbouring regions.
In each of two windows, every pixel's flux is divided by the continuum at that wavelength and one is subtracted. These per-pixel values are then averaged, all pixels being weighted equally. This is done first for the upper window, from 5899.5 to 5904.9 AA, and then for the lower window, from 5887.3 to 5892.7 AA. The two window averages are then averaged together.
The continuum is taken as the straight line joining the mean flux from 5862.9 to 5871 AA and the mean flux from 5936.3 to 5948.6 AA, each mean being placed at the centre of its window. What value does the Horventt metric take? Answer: -0.16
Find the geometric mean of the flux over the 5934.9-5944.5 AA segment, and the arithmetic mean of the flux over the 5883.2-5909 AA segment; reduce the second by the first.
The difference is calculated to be -2.9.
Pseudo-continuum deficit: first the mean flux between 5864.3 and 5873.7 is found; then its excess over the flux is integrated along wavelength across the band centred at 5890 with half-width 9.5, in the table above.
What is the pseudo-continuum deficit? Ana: 50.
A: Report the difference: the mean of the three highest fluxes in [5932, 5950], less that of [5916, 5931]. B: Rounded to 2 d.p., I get 1.14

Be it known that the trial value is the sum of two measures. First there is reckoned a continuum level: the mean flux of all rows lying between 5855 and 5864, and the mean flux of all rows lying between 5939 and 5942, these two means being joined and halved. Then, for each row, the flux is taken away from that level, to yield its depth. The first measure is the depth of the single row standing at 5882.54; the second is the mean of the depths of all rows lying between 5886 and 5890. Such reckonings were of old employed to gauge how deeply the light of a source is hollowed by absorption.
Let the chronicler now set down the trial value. 3.4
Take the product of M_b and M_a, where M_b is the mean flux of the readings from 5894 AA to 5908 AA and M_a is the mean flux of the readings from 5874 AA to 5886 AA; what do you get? 174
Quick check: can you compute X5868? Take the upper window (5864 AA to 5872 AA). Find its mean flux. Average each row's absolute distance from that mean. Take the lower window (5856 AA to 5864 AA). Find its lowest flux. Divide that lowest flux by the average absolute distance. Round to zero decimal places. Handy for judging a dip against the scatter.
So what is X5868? 46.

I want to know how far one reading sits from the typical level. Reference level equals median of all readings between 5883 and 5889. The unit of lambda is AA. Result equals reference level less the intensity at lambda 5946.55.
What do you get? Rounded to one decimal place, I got -2.3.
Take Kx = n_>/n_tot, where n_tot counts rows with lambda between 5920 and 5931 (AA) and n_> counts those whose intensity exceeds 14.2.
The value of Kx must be 0.50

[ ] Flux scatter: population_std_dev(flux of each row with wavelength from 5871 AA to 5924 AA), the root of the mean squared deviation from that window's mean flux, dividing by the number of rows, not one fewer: 1.4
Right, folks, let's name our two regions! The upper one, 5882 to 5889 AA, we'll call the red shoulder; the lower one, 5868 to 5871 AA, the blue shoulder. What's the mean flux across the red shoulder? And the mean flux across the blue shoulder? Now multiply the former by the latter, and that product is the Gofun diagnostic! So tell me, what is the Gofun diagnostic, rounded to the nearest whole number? 179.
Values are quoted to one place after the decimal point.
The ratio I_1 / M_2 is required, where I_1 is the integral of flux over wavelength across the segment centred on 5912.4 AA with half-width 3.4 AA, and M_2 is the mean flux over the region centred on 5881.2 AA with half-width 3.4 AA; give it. 6.7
